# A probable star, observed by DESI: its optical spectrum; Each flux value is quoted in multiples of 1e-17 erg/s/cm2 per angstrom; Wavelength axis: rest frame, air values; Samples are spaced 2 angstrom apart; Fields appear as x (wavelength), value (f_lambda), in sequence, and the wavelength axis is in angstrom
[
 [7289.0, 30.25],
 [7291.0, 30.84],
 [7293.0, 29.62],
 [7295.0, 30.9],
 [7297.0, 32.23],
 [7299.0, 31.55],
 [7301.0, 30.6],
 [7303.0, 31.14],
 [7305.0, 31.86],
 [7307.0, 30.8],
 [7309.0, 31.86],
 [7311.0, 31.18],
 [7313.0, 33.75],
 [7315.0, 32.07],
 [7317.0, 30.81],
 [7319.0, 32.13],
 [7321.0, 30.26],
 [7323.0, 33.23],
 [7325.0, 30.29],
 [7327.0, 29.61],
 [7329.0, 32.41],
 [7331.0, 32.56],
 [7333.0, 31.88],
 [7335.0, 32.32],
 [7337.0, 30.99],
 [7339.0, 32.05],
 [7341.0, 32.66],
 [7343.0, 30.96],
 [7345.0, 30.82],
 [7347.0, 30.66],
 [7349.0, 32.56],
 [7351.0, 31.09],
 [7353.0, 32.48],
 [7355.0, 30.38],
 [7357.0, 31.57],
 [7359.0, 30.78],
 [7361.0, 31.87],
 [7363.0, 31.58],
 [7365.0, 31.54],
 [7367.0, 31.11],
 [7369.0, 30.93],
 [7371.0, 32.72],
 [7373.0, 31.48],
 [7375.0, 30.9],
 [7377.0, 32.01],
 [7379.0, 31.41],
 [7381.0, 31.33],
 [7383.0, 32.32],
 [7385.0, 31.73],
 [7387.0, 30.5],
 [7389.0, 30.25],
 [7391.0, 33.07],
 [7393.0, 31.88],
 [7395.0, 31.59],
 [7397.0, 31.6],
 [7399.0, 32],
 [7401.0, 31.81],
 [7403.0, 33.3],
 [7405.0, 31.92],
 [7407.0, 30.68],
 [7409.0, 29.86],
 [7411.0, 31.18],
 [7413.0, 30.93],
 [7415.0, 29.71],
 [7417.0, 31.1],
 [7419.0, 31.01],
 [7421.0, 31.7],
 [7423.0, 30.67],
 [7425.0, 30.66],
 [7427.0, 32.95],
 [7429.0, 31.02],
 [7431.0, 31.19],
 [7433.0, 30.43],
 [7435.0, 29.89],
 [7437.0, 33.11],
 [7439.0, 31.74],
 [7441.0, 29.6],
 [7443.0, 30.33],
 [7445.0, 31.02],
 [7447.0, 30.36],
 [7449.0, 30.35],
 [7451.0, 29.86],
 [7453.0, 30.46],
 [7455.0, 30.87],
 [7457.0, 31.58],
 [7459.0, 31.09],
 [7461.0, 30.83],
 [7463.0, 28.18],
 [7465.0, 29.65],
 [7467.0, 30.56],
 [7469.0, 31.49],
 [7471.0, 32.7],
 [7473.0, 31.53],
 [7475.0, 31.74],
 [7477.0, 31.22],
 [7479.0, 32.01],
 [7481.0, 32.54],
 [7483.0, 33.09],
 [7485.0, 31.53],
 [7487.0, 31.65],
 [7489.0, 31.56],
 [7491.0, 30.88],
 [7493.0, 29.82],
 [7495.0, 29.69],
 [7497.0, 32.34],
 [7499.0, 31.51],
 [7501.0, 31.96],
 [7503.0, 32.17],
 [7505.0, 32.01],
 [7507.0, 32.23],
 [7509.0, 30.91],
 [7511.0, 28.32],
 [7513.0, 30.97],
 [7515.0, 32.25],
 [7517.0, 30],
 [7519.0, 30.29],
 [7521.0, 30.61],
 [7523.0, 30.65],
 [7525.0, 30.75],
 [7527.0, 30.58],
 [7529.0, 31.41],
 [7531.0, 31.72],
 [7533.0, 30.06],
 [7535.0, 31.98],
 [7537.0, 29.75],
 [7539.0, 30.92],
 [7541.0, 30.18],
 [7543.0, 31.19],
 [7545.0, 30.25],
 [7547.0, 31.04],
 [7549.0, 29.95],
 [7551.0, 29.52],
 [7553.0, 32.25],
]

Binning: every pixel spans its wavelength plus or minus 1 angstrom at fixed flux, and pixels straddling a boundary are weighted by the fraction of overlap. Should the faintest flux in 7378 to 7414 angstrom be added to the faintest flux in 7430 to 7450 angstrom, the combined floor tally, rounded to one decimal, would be 59.5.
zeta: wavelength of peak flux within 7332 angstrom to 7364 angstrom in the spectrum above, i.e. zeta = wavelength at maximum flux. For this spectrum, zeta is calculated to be 7341.0 angstrom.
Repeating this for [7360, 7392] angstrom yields 7391.0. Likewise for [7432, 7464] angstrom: 7437.0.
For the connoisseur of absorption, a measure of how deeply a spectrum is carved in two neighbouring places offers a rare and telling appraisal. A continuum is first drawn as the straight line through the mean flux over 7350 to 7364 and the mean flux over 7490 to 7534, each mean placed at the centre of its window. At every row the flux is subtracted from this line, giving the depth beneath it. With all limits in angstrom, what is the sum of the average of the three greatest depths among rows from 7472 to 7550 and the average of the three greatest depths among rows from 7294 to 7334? 3.1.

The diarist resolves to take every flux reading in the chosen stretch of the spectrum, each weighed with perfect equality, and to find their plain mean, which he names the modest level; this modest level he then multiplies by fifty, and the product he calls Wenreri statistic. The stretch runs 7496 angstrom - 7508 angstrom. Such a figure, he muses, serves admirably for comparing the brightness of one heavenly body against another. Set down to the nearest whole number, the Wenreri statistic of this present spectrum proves 1602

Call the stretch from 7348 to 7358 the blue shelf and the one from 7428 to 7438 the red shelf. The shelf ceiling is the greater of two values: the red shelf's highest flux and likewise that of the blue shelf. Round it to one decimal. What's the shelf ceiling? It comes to 33.1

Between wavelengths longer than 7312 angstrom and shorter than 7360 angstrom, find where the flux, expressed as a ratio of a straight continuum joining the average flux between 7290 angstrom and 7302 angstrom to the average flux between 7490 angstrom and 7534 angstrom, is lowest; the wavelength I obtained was 7327.0 angstrom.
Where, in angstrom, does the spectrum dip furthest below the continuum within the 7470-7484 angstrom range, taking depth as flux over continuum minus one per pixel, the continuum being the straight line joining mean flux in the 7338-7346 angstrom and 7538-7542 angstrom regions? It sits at 7477.0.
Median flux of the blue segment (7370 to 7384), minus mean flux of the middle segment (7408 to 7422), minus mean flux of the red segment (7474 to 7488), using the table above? -31.3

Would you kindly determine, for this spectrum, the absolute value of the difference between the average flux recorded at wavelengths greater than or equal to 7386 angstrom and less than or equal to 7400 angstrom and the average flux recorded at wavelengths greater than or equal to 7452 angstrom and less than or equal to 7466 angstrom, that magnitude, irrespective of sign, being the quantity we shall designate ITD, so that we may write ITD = 1.2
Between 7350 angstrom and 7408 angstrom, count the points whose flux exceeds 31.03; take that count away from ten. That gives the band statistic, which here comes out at -12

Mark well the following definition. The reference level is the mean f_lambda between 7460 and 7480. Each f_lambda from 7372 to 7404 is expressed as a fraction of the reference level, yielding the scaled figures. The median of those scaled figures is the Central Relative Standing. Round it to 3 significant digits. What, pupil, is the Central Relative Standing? 1.02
